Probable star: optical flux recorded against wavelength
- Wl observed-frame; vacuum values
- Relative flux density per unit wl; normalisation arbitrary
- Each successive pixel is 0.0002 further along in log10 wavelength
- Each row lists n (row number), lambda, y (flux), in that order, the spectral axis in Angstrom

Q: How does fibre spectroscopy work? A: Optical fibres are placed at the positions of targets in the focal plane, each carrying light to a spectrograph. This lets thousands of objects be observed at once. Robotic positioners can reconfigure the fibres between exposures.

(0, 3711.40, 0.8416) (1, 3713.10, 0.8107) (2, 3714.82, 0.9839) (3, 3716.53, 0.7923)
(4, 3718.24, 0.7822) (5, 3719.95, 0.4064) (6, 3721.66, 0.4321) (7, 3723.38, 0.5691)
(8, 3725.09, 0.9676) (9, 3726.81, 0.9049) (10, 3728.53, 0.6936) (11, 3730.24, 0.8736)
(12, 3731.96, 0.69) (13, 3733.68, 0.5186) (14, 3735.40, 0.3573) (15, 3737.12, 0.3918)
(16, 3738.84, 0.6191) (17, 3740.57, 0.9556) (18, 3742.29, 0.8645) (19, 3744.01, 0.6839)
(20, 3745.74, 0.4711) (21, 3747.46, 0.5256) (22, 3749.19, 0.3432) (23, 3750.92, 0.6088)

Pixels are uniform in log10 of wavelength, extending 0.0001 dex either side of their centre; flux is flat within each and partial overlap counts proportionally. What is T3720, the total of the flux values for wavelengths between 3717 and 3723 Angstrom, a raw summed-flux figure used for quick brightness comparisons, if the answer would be 1.6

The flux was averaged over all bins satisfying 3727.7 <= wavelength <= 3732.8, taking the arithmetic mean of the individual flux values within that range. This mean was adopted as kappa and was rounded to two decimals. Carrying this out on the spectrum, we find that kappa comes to 0.75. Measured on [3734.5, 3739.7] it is 0.46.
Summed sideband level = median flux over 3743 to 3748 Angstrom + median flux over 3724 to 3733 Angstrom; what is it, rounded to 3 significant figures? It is 1.40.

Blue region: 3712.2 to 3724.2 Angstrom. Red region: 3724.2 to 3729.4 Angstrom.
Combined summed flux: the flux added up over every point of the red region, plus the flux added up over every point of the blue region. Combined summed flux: 7.3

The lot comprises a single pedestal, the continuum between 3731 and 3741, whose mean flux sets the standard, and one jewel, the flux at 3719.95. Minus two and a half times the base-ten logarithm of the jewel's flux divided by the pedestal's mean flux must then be 0.4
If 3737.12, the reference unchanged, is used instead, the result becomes 0.4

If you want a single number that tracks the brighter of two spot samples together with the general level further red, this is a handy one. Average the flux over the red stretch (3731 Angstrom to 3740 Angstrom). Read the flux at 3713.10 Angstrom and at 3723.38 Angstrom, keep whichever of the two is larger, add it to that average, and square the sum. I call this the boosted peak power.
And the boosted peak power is 1.8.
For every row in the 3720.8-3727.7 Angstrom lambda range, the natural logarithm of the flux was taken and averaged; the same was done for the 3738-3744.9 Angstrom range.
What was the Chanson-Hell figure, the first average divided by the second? 1.5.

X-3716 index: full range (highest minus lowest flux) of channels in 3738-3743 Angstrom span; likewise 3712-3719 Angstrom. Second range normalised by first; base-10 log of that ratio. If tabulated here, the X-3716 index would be -0.22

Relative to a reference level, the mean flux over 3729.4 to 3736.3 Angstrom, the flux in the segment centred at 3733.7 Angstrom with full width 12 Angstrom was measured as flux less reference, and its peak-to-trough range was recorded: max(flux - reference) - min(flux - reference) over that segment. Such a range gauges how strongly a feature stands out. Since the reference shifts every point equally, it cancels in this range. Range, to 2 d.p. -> 0.52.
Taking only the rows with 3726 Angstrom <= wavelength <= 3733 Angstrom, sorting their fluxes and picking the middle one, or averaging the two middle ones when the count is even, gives 0.78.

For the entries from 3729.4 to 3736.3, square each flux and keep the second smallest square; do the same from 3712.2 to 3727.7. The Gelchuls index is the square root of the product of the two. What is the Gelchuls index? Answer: 0.22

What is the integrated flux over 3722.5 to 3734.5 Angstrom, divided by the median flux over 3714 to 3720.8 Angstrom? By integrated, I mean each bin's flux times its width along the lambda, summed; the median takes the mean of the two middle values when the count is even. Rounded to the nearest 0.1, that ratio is 11.4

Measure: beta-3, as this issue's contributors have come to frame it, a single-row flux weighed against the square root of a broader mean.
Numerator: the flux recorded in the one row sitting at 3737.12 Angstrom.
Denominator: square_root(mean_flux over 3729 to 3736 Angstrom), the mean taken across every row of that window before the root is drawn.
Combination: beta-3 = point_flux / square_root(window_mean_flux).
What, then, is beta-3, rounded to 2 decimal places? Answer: 0.50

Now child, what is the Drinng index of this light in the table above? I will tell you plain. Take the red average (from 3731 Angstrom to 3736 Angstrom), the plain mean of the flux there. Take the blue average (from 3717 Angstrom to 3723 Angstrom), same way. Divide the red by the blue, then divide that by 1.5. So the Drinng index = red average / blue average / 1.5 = 0.64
